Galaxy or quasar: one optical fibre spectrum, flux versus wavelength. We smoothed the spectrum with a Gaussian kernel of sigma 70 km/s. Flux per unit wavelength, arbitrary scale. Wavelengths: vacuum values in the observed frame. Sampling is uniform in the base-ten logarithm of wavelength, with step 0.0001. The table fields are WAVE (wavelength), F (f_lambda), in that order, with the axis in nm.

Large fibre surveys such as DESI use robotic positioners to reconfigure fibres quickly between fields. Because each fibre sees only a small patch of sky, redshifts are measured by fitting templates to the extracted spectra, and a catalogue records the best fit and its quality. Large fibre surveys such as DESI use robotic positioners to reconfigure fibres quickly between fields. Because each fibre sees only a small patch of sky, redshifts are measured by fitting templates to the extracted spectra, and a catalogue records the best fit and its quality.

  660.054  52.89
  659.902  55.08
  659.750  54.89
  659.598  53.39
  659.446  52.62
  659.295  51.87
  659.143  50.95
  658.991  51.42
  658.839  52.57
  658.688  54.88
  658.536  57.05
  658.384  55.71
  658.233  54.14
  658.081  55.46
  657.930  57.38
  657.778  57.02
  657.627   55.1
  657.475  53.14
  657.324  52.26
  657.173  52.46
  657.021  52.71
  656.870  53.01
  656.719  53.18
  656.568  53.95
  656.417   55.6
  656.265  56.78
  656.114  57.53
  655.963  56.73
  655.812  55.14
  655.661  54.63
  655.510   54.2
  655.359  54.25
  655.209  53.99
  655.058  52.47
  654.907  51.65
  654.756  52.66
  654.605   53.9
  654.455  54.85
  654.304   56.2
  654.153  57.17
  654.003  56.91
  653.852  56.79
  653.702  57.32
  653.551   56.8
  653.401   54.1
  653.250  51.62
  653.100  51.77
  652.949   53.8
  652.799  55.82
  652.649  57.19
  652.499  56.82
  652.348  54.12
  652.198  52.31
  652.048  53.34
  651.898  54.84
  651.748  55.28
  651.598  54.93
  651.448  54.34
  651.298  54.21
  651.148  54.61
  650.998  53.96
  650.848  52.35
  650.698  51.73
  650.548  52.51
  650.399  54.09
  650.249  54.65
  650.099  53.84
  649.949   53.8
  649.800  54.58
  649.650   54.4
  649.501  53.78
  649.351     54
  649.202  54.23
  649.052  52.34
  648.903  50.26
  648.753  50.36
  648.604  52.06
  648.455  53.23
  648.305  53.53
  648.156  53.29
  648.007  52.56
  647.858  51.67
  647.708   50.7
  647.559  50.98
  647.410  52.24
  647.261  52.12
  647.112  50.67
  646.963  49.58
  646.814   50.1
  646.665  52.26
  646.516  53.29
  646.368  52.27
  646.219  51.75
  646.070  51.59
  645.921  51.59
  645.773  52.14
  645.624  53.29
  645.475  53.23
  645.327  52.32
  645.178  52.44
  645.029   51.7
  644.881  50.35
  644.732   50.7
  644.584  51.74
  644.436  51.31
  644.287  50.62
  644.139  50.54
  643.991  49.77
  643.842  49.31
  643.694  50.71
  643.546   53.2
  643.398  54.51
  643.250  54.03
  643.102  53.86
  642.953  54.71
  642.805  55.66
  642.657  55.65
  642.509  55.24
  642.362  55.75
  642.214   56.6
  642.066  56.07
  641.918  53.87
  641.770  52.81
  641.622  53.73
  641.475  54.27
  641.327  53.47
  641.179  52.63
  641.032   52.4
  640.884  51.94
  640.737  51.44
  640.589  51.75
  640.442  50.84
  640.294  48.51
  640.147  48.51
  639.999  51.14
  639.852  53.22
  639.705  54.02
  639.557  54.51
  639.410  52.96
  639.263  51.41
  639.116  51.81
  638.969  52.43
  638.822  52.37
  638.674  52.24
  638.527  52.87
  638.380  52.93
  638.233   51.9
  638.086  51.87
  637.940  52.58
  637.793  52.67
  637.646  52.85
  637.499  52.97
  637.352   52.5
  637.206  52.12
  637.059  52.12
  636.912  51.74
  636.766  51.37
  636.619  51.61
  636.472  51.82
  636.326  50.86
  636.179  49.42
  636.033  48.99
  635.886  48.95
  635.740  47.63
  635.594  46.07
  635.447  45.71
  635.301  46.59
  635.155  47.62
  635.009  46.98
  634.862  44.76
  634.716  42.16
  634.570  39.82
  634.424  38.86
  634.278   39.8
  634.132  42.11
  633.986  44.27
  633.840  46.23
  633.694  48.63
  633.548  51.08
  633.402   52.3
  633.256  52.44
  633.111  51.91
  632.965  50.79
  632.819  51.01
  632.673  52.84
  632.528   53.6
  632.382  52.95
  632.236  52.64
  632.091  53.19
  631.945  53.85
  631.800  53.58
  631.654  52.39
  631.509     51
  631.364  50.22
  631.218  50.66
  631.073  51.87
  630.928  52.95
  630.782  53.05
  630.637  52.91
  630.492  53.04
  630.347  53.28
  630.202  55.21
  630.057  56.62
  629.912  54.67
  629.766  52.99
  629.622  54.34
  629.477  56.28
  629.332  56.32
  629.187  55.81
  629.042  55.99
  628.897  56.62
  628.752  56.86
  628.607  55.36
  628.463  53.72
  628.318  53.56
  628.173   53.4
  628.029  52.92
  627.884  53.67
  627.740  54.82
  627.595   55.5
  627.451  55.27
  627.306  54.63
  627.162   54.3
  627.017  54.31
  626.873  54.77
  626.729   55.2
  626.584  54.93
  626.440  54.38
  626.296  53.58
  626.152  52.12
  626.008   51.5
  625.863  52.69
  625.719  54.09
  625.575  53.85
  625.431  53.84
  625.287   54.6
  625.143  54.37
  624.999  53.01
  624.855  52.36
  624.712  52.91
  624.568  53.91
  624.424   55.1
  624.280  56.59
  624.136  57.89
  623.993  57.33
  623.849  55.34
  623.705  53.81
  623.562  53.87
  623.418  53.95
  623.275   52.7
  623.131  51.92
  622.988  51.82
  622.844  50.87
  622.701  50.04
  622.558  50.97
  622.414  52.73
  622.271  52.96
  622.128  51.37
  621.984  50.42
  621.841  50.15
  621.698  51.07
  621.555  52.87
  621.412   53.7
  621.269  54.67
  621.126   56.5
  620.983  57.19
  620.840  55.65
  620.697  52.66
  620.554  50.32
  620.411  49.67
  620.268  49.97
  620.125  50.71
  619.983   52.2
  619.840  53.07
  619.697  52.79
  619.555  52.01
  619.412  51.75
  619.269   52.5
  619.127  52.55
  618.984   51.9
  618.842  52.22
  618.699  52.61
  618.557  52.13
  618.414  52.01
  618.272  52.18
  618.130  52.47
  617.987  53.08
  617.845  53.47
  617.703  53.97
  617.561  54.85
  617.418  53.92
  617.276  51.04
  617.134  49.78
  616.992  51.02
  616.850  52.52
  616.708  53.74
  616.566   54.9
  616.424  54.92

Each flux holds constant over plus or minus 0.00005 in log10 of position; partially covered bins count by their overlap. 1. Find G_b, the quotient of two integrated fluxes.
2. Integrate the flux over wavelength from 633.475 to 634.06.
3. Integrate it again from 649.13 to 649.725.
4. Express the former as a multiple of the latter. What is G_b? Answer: 0.86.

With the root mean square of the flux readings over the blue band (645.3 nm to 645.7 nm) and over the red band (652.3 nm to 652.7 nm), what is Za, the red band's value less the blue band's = 3.1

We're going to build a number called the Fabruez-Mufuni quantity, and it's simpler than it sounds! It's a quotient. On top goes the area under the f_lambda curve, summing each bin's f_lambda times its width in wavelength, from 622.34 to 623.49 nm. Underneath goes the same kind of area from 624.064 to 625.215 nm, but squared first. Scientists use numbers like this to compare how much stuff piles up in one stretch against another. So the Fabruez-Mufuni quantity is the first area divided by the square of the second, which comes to 0.0151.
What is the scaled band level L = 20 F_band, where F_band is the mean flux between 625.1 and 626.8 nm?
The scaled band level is 1075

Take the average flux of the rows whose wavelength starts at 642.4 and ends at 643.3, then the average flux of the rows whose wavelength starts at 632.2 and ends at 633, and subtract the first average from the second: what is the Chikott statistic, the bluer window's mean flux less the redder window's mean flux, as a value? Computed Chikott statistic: -2.6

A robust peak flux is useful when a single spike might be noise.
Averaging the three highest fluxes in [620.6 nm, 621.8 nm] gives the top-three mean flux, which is 56.4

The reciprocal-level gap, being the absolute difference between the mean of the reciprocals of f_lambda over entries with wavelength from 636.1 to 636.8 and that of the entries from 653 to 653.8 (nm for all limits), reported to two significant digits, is 0.0012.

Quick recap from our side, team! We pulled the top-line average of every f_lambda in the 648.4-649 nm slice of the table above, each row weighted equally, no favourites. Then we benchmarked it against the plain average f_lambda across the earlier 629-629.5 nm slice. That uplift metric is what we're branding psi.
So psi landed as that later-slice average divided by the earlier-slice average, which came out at 0.92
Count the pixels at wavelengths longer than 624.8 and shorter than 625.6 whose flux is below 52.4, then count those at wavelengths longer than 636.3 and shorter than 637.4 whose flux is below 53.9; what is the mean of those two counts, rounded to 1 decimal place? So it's 4.5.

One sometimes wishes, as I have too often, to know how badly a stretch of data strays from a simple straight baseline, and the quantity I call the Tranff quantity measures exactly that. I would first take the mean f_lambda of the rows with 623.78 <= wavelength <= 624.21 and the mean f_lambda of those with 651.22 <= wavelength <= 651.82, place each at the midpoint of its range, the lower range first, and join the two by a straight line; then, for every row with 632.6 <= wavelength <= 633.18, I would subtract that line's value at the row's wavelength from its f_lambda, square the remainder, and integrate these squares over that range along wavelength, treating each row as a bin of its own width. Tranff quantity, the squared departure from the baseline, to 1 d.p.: 12.3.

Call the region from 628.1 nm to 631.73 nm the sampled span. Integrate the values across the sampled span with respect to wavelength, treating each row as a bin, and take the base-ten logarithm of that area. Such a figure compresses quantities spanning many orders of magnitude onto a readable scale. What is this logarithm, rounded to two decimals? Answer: 2.29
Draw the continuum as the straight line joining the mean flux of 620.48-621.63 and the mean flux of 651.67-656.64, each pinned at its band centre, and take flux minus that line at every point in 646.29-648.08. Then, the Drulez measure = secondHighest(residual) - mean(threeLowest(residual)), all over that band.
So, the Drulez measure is 2.4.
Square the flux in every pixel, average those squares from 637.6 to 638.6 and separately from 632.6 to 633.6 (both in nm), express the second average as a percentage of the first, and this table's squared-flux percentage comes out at 97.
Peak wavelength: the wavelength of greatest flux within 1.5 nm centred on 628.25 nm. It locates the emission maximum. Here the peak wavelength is 628.752 nm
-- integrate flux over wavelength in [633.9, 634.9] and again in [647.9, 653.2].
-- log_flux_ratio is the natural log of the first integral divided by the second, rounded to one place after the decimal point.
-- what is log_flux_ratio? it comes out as -1.9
